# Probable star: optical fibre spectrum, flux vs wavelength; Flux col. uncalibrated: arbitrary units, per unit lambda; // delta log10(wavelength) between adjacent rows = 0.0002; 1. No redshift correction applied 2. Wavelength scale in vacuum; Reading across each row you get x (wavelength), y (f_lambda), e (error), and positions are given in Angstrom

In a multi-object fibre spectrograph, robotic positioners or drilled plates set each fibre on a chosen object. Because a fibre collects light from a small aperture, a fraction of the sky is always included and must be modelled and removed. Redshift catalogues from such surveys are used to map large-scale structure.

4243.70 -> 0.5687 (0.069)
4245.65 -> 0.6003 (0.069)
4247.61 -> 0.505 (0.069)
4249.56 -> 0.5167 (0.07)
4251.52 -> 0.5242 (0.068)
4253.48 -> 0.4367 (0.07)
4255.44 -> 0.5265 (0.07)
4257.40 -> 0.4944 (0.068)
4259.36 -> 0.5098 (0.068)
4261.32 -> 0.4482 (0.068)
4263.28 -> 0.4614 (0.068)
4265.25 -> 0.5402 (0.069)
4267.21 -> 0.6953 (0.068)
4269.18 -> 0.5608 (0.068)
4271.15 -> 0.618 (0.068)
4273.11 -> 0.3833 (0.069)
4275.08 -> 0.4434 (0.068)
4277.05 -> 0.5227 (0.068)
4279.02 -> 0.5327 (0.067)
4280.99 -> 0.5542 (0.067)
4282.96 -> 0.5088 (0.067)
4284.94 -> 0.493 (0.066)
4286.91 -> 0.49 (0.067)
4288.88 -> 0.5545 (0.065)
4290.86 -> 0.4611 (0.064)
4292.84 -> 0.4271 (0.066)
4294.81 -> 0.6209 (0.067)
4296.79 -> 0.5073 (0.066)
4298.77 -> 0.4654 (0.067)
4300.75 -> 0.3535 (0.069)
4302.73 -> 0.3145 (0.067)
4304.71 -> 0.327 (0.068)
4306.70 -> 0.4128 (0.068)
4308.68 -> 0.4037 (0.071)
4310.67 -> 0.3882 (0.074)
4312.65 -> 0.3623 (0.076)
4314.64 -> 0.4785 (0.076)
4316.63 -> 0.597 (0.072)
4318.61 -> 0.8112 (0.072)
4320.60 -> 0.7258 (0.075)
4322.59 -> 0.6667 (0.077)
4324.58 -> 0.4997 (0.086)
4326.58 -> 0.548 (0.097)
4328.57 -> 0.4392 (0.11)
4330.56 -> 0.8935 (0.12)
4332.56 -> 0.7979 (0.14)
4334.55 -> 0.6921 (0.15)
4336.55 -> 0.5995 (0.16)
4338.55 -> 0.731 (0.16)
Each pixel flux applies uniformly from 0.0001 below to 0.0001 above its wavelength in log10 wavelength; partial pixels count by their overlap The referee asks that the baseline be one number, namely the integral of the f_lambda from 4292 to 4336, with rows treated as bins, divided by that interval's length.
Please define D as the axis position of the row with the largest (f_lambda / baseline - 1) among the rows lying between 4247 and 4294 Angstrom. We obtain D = 4267.21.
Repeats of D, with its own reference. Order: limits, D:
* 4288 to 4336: 4330.56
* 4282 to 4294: 4288.88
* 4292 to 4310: 4294.81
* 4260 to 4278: 4267.21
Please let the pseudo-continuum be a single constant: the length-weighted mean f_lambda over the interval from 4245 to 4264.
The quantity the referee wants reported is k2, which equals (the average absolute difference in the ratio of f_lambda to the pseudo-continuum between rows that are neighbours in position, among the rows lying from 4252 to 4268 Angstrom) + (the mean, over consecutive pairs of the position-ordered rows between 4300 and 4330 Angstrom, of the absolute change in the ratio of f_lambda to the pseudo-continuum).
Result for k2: 0.28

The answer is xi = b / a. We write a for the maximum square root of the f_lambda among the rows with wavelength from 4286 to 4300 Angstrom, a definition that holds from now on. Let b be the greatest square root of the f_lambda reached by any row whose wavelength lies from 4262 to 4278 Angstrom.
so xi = 1.06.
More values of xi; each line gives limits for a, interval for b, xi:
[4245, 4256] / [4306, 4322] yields 1.16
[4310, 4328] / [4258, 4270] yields 0.93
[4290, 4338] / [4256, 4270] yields 0.88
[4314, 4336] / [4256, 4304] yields 0.88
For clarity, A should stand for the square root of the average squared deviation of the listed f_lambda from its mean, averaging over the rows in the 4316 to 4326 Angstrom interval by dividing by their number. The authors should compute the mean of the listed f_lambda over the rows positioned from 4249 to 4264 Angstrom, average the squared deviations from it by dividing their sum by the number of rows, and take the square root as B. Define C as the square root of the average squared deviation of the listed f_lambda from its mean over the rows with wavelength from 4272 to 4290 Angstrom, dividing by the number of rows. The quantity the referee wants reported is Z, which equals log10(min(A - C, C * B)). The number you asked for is -2.8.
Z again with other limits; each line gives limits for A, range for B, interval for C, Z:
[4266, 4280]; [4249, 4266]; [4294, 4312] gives -2.5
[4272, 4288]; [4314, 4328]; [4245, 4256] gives -2.5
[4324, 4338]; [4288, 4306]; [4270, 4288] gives -2.2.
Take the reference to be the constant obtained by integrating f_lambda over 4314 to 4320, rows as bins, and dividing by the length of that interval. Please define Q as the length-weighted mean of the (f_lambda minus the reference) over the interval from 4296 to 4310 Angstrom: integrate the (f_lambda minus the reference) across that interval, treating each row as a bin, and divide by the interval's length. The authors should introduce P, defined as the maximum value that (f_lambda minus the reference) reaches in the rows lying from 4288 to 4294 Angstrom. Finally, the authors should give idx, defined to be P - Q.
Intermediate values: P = -0.09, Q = -0.25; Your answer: 0.16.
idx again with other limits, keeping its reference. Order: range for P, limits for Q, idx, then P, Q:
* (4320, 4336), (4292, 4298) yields 0.37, 0.25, -0.13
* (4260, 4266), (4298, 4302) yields 0.14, -0.10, -0.24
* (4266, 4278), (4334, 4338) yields 0.05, 0.05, 0.01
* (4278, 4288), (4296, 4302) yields 0.12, -0.09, -0.21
